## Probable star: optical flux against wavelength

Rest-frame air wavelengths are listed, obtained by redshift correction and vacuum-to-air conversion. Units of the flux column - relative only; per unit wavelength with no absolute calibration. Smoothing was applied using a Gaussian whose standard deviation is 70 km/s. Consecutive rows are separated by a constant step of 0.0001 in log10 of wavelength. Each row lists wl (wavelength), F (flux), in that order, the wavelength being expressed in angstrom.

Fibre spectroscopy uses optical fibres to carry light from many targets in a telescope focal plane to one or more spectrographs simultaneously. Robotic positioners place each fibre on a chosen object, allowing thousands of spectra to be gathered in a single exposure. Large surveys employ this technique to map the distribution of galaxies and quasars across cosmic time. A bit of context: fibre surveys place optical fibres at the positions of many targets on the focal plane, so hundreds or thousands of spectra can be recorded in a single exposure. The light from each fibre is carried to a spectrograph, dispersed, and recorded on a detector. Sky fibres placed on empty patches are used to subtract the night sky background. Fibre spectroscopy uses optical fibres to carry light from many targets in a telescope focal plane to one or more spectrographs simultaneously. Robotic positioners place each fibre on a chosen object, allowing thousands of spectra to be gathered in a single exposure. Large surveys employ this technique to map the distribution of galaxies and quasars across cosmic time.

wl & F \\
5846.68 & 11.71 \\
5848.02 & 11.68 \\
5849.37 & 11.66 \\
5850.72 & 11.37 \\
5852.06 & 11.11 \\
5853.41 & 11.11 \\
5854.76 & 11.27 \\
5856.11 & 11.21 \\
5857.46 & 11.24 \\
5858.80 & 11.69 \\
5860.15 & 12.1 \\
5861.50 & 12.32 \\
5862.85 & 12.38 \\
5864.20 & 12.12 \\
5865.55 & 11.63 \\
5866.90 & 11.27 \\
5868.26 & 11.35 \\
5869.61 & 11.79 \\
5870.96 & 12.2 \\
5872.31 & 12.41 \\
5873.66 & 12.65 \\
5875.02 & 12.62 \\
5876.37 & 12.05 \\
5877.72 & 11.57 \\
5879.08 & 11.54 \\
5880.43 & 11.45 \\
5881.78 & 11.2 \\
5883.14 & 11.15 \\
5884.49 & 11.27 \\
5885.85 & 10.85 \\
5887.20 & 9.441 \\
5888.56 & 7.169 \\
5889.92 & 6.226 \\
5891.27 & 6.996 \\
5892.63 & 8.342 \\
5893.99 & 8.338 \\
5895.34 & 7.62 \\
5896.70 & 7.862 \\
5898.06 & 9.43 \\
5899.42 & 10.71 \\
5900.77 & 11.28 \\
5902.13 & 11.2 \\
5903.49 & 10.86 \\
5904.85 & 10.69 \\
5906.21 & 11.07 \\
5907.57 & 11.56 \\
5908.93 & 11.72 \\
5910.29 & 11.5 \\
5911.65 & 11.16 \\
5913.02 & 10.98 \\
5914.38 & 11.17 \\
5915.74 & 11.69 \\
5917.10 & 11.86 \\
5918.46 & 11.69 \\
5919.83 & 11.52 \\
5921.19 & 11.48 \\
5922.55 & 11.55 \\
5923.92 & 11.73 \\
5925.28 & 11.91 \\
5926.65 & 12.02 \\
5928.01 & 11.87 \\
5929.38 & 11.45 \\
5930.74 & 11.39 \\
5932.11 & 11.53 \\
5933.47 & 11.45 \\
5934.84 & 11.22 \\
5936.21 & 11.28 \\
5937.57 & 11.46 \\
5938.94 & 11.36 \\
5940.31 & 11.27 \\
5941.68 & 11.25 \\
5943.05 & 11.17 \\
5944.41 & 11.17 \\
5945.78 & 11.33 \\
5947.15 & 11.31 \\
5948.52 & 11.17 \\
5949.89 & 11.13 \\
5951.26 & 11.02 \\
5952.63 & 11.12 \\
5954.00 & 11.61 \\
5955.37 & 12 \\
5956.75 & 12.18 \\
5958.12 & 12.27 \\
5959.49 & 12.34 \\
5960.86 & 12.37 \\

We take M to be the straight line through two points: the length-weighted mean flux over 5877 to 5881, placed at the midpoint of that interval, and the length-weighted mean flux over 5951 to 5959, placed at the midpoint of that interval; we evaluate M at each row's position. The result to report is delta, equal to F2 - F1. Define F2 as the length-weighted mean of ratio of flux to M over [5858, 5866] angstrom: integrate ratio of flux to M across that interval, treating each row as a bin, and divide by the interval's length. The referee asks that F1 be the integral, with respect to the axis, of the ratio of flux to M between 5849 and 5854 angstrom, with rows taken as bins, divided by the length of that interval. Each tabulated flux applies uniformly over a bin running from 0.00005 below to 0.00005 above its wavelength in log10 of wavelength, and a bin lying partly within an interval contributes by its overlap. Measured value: 0.06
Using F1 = 0.99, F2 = 1.05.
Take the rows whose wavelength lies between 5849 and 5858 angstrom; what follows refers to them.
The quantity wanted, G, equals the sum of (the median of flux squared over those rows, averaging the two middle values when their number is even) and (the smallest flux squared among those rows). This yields 250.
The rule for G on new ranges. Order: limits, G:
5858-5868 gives 273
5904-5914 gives 239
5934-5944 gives 252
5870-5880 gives 282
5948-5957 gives 246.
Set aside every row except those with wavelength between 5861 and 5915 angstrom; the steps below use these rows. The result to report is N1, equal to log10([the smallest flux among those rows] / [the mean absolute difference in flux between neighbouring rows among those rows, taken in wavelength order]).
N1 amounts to 1.12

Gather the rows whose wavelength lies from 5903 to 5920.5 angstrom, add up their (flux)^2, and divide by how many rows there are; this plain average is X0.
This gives 129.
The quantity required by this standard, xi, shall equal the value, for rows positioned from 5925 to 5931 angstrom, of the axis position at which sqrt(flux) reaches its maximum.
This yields 5926.65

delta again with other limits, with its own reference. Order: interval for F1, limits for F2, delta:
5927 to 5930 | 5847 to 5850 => 0.02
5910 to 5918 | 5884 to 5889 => -0.14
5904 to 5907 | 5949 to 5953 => 0.01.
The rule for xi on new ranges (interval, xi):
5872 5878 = 5873.66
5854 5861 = 5860.15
